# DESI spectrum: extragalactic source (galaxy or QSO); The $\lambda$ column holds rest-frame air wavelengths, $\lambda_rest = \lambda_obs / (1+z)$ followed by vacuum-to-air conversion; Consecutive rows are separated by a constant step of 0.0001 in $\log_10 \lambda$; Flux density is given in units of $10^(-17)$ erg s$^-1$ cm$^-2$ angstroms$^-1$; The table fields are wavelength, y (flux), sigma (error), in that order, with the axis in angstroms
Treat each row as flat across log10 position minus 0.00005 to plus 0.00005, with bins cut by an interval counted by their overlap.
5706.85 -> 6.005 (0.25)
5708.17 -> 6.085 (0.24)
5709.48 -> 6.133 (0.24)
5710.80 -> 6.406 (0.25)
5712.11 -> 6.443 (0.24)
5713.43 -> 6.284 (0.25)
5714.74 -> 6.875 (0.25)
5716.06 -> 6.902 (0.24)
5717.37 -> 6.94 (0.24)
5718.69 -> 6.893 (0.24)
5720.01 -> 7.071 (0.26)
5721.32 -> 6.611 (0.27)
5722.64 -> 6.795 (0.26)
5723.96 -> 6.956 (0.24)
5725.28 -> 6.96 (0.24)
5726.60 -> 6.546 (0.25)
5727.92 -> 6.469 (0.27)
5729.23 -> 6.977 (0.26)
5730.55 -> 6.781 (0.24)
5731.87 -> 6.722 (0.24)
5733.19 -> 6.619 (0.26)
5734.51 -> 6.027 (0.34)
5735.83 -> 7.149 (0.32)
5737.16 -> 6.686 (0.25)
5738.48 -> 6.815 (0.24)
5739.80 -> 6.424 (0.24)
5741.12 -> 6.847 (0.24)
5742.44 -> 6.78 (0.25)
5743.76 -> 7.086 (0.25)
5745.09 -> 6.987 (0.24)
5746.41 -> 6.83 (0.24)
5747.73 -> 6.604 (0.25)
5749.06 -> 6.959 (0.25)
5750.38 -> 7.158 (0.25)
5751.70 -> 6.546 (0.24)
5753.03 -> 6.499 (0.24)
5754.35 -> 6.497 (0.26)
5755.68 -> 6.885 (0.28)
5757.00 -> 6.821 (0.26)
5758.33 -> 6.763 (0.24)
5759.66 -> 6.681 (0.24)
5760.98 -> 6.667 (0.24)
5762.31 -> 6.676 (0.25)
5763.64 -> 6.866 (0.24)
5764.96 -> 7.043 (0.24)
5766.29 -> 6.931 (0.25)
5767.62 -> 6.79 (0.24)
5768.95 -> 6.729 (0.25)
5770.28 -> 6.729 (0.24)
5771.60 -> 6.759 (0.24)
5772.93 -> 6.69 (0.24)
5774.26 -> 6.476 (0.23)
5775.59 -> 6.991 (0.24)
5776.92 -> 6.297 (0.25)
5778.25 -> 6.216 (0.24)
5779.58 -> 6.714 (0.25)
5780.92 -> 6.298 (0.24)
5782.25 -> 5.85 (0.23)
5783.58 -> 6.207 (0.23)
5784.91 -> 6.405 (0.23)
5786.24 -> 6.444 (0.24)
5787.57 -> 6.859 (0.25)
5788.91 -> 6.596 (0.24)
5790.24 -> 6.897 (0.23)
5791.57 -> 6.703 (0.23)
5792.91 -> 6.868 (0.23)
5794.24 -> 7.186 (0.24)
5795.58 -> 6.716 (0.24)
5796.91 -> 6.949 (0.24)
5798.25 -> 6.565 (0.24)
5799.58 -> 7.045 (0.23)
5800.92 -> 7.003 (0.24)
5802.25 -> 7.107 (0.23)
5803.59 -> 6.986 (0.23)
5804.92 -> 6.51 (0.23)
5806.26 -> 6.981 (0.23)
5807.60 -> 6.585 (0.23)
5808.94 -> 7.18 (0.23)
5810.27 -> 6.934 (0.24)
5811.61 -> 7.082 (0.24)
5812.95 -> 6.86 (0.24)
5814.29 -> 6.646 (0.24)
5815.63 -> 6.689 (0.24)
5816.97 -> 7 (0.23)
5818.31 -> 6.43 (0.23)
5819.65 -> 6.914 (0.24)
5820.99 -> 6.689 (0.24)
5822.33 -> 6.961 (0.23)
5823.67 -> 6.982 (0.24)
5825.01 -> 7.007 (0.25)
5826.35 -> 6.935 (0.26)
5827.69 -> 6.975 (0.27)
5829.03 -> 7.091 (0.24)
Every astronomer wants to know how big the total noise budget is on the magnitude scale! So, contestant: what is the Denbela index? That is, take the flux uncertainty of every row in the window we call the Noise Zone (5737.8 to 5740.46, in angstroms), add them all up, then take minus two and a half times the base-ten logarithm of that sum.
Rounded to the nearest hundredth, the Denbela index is 0.80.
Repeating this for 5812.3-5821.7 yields -0.55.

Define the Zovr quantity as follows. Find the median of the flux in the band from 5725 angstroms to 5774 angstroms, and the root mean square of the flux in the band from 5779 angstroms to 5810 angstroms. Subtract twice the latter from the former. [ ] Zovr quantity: -6.70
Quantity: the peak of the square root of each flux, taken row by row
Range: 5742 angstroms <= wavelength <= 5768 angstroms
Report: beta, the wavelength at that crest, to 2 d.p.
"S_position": 5750.38 angstroms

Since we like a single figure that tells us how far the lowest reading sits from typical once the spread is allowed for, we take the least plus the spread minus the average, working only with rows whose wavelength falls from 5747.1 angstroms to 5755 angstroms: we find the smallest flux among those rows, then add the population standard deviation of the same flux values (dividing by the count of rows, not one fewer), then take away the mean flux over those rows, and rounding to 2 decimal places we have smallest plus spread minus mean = 0.04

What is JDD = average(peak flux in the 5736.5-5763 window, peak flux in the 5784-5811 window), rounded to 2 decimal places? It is 7.17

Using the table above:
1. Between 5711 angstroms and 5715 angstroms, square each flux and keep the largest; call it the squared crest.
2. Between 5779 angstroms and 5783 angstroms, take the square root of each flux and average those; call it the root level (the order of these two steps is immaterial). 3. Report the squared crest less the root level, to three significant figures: 44.8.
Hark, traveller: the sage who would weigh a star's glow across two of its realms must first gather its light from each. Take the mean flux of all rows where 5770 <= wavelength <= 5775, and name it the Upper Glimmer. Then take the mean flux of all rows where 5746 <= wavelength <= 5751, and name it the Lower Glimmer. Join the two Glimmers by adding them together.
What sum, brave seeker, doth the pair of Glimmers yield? 13.6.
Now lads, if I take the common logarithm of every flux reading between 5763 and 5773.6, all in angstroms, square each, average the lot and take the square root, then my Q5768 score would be 0.834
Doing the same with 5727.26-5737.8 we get 0.824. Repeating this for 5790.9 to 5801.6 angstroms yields 0.837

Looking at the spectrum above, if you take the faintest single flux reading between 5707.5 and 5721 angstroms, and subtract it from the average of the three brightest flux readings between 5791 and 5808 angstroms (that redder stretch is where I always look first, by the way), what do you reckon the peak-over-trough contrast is 1.0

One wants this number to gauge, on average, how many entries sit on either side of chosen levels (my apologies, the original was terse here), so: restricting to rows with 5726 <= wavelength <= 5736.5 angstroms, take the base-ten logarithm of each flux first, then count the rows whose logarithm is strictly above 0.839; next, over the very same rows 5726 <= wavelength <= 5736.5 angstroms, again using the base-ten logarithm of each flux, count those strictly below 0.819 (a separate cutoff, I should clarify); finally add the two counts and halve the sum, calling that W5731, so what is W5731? 2.5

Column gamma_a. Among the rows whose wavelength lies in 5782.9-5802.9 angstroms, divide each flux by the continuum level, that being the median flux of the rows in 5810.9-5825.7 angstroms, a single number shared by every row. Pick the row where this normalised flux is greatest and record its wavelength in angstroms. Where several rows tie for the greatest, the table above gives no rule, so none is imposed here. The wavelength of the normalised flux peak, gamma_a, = 5794.24 angstroms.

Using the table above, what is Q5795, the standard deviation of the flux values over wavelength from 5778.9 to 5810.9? 0.33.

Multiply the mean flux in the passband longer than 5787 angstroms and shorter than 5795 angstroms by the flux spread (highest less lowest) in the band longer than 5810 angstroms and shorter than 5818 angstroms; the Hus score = 3.0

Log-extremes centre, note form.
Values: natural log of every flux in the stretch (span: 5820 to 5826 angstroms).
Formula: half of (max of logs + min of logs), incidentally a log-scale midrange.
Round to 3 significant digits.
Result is 1.92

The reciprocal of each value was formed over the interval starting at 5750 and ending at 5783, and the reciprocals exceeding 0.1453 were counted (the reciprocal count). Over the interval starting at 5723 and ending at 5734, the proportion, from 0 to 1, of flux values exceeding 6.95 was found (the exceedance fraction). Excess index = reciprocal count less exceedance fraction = 20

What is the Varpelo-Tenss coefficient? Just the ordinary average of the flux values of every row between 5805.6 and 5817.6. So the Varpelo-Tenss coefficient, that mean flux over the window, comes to 6.88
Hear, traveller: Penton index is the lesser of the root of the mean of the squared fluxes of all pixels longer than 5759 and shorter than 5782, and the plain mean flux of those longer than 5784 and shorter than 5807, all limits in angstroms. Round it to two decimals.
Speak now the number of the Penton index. 6.68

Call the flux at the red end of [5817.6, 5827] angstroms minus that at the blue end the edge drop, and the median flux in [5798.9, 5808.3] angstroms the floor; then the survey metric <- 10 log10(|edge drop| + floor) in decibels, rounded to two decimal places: 8.75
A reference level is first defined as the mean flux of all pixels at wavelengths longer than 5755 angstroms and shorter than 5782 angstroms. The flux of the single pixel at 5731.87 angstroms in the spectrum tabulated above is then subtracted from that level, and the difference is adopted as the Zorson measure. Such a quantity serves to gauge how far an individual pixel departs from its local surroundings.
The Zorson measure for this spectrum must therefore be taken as 0.0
